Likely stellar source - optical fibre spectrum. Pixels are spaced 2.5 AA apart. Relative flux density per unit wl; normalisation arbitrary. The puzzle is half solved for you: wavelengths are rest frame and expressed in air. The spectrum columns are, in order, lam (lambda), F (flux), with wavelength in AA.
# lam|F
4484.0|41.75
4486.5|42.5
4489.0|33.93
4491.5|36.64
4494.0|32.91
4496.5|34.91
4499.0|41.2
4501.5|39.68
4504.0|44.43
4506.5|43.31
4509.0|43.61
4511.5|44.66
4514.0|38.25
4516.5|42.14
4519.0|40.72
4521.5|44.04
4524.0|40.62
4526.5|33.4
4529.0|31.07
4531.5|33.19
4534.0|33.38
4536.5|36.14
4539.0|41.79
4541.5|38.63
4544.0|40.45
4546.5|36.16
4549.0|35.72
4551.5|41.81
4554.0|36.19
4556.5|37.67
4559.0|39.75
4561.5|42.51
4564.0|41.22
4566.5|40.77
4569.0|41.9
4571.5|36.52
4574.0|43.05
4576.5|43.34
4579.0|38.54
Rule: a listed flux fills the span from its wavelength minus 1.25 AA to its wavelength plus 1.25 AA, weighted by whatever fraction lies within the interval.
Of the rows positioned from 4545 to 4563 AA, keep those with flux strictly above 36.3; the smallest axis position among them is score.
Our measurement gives 4551.5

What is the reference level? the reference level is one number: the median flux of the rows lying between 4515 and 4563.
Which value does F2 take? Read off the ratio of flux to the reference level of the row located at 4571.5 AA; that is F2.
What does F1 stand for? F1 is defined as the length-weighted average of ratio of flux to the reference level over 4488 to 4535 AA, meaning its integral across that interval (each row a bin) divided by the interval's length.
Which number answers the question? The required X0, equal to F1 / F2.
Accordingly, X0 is 1.06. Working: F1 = 0.999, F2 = 0.95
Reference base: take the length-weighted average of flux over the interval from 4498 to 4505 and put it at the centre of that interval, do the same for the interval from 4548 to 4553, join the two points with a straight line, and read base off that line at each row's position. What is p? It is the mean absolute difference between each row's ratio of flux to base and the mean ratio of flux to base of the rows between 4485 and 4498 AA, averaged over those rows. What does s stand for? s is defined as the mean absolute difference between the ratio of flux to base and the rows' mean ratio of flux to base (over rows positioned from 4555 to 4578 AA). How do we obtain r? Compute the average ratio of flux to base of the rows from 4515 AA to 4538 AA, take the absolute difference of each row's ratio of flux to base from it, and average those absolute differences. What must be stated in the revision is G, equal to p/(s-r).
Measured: -1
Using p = 0.062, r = 0.096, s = 0.053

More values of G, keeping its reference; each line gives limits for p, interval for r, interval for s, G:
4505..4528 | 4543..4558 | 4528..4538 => -4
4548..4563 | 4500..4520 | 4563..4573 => -129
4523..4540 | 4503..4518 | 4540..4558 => 10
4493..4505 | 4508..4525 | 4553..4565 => 6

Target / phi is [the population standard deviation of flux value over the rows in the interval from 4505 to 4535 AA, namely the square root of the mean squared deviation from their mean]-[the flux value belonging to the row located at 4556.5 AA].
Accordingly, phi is -32.9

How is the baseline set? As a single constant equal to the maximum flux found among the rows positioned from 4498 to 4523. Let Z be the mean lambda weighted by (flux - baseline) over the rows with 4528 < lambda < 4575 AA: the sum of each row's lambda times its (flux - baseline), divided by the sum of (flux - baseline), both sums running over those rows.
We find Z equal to 4546.6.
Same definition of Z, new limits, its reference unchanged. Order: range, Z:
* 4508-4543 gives 4529.1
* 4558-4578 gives 4567.1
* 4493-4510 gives 4497.5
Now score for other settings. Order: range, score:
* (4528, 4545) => 4539.0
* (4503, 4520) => 4504.0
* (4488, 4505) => 4491.5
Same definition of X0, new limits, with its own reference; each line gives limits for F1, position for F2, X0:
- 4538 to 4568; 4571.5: 1.08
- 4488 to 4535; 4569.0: 0.92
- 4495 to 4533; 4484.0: 0.95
